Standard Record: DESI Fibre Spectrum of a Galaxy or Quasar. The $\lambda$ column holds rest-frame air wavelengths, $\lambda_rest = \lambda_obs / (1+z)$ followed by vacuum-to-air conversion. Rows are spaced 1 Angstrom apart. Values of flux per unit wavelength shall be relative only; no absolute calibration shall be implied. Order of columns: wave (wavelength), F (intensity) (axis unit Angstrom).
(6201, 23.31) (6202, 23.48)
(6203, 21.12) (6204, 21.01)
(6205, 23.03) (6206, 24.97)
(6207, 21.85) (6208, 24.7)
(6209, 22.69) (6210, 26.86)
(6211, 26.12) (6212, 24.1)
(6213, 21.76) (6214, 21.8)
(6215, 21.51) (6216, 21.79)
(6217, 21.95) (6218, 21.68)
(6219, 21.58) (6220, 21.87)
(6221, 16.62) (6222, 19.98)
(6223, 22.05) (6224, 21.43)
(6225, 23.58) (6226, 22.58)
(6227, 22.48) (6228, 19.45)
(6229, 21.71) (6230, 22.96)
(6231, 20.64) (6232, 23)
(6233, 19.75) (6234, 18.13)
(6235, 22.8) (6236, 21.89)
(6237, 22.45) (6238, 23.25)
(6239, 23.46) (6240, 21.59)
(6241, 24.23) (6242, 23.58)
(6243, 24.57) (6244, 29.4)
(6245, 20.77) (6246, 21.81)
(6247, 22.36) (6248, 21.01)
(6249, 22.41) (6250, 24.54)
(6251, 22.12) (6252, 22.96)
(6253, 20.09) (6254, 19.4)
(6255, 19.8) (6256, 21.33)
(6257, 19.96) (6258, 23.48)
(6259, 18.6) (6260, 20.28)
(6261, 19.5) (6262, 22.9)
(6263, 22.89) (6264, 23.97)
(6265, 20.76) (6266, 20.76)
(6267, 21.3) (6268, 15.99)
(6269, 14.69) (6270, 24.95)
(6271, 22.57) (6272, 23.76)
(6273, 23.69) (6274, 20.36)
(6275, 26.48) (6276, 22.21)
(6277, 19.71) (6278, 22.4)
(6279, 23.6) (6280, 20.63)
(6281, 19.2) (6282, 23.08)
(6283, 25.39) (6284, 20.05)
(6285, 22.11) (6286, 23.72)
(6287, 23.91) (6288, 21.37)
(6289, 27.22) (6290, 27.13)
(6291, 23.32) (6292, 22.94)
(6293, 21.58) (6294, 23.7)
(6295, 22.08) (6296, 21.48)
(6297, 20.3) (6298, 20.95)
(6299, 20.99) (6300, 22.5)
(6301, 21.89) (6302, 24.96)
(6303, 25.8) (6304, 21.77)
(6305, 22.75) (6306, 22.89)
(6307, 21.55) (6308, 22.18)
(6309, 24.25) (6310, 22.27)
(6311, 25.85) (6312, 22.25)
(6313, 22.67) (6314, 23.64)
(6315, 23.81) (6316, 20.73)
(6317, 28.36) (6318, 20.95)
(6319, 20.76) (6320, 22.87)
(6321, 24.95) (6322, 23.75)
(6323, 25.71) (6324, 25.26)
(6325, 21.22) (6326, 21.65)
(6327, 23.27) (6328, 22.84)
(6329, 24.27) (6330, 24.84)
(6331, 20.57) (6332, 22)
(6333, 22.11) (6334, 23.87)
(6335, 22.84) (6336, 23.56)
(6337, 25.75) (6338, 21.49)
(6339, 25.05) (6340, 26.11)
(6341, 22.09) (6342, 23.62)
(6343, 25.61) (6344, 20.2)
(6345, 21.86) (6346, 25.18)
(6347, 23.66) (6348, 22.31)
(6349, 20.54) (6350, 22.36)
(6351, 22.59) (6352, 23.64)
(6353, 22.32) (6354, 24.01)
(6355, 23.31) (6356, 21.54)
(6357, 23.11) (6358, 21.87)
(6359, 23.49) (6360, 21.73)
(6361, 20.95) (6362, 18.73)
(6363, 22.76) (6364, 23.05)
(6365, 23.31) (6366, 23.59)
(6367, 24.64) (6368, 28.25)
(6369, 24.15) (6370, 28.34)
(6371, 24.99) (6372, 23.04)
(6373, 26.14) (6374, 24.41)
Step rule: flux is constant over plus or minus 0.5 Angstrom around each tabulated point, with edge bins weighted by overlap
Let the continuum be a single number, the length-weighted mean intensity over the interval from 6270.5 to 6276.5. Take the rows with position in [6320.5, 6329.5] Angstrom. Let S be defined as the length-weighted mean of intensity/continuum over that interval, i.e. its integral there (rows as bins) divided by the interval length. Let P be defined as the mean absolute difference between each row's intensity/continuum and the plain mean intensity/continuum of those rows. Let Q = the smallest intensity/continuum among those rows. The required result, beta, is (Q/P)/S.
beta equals 16.6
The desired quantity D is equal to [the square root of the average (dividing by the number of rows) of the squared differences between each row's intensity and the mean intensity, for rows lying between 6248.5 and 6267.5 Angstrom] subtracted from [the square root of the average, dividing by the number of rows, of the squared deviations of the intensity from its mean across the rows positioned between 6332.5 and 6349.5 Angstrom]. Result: 0.1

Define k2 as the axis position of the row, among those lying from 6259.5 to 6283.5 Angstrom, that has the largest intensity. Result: 6275 Angstrom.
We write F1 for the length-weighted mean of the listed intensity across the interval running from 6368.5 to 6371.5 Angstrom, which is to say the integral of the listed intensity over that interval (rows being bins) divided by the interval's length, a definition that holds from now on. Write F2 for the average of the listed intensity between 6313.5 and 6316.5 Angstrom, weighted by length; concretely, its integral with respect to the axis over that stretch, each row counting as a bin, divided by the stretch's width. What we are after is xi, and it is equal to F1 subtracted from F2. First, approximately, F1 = 26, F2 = 22.7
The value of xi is -3.1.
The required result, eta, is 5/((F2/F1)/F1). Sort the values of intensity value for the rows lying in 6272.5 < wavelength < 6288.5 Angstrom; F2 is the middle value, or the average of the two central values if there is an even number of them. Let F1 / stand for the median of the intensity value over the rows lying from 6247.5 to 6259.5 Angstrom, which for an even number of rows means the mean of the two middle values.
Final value 100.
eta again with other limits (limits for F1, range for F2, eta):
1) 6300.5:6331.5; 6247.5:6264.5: 123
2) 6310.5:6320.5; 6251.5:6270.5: 125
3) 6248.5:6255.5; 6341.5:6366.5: 107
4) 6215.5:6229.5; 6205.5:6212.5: 96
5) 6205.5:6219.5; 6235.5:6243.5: 103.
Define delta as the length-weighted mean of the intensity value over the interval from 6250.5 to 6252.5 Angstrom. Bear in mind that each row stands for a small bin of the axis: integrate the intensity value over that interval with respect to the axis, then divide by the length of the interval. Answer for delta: 22.5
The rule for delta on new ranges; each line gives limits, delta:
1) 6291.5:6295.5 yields 22.6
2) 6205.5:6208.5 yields 23.8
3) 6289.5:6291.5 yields 25.2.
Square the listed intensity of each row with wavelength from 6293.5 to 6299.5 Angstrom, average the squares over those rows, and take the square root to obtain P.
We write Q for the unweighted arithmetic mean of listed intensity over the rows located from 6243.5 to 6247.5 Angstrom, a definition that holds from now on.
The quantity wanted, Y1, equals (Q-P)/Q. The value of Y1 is 0.08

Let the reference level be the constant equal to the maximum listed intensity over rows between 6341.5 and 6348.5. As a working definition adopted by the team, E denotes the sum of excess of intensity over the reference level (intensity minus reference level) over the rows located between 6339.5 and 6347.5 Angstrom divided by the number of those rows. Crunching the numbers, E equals -2.1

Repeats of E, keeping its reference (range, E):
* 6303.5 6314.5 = -2.7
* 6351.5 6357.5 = -2.6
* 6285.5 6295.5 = -1.9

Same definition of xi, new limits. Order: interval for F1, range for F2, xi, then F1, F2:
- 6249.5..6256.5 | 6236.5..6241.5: 1.5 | 21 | 23.0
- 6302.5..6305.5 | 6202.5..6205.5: -1.7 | 23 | 21.7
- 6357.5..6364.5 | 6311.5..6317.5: 1.8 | 22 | 23.6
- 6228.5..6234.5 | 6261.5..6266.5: 1.2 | 21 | 22.3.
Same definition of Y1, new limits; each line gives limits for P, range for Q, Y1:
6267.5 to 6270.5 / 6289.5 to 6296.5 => 0.18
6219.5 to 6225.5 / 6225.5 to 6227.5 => 0.07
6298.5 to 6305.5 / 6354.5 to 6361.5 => -0.03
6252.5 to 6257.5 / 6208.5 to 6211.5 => 0.20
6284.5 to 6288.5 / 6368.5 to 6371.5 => 0.12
